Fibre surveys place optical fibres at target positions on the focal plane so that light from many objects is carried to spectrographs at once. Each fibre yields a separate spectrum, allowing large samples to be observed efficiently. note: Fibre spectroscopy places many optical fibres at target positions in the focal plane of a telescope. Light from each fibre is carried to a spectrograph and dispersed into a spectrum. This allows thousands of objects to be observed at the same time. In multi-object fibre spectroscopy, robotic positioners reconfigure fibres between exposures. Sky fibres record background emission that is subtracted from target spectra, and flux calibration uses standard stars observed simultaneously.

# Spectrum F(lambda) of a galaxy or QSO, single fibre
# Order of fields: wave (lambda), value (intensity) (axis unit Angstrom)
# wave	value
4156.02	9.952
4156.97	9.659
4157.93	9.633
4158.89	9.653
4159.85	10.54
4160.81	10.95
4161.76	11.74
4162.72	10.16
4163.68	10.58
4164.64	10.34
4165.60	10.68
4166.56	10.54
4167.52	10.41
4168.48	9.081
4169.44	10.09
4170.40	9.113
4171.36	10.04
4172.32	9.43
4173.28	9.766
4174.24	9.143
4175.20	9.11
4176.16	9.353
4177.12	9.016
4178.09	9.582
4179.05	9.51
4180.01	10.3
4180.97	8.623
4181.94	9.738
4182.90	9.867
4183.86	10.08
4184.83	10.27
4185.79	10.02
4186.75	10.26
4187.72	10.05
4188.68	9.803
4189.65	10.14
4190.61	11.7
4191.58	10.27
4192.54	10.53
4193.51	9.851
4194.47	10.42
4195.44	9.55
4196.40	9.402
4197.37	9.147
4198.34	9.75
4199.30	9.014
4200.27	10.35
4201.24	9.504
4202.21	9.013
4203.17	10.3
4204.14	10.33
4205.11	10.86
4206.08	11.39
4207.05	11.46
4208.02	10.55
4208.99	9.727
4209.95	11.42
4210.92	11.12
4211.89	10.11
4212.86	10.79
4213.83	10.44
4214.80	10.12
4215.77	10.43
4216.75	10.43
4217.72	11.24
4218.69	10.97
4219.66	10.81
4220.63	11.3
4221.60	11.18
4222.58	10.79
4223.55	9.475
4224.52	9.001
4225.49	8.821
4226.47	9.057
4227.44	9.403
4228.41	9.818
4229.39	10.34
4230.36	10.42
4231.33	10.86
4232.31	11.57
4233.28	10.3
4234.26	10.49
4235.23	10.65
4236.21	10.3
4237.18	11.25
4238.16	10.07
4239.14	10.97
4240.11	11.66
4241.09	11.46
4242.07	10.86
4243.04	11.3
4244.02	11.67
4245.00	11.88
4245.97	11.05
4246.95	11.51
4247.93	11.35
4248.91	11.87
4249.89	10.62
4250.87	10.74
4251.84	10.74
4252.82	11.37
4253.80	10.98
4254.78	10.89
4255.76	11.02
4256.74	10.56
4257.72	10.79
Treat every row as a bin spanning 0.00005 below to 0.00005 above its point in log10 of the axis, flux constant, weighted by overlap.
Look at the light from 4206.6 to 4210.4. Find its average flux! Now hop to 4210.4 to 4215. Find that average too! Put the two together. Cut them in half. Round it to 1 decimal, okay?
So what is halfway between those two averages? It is 10.7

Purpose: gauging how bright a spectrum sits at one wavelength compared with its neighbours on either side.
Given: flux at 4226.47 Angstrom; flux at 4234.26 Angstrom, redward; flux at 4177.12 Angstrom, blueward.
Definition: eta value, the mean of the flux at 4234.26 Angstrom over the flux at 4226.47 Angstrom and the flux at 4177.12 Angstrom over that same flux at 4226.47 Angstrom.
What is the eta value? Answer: 1.08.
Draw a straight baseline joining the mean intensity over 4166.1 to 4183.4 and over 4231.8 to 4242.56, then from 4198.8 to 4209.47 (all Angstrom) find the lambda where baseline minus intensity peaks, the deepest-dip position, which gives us 4202.21 Angstrom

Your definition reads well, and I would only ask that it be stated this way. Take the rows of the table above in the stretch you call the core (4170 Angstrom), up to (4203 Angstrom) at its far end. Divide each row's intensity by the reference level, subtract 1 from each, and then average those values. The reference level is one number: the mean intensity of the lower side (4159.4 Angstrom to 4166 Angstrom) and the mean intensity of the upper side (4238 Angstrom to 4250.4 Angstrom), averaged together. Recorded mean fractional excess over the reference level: -0.11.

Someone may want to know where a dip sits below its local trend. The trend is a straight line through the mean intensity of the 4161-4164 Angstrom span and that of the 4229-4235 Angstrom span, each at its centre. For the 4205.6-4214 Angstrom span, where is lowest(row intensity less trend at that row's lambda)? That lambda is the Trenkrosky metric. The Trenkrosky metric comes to 4208.99 Angstrom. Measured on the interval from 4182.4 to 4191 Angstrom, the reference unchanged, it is 4188.68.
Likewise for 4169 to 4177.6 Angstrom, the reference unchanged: 4177.12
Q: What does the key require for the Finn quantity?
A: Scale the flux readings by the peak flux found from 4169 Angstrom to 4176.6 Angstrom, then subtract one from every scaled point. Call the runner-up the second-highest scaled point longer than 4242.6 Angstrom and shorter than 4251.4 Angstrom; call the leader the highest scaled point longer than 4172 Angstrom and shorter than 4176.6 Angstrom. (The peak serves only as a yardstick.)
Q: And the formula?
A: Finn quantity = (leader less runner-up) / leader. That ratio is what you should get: 6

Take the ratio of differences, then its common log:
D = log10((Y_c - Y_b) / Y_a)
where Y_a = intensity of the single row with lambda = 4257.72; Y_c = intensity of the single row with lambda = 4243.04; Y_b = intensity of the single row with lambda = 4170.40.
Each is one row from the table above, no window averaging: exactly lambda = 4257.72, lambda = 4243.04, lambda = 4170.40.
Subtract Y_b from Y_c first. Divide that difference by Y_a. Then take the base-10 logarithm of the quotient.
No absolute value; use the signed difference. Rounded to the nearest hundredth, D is -0.69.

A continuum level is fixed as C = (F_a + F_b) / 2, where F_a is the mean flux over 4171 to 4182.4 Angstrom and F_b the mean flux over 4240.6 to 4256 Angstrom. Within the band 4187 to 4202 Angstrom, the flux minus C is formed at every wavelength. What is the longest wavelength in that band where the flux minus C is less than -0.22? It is 4201.24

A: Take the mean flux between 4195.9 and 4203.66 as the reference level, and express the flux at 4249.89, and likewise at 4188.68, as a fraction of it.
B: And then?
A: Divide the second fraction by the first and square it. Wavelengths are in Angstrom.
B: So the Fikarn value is 0.85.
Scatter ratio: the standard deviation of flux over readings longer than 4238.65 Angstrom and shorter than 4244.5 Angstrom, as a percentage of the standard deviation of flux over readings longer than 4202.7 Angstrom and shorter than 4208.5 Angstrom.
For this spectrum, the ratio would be 67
